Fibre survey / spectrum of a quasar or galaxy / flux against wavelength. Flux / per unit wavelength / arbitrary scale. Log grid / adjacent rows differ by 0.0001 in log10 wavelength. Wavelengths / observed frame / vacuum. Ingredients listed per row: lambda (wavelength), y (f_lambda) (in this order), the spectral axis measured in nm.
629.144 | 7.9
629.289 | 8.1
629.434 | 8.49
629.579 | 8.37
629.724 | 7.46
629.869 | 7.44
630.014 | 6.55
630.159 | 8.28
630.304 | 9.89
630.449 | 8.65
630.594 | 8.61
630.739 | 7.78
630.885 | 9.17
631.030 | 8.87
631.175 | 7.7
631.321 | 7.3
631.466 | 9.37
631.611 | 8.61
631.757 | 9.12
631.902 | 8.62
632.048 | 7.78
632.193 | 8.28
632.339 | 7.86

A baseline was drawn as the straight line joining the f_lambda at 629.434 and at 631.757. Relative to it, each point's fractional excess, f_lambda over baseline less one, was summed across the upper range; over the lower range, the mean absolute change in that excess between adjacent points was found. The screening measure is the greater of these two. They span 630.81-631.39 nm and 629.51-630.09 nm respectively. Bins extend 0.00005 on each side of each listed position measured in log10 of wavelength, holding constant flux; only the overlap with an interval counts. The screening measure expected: 0.075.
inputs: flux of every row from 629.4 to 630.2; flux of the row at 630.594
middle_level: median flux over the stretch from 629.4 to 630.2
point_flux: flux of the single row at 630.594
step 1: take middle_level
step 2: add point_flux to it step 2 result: 16.48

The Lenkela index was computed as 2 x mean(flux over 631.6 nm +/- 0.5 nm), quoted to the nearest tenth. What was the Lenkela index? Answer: 16.7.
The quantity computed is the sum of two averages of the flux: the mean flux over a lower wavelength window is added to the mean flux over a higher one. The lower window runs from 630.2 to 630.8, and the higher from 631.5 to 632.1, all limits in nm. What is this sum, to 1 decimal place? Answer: 17.3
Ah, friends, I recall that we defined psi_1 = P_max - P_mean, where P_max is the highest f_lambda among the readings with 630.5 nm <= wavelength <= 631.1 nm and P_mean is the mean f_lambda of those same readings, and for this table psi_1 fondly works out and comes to 0.56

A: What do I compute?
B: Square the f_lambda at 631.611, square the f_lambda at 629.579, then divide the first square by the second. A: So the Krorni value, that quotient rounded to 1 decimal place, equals 1.1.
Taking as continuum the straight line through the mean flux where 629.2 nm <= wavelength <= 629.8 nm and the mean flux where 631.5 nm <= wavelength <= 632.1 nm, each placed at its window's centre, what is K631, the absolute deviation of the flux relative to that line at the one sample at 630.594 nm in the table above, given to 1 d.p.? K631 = 0.3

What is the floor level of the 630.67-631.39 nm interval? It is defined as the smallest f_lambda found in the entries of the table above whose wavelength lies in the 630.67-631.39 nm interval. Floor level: 7.3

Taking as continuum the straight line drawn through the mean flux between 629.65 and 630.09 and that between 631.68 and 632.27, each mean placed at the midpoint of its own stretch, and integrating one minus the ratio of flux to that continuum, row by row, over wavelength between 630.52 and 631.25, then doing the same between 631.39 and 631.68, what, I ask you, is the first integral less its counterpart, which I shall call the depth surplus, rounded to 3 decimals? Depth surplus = -0.032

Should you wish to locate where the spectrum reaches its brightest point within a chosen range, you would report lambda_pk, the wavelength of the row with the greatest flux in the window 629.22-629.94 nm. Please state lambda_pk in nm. 629.434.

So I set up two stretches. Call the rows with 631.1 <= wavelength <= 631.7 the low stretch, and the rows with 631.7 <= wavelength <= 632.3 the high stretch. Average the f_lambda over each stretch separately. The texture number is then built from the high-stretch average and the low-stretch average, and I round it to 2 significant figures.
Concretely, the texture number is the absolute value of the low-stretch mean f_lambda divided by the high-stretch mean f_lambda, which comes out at 0.98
